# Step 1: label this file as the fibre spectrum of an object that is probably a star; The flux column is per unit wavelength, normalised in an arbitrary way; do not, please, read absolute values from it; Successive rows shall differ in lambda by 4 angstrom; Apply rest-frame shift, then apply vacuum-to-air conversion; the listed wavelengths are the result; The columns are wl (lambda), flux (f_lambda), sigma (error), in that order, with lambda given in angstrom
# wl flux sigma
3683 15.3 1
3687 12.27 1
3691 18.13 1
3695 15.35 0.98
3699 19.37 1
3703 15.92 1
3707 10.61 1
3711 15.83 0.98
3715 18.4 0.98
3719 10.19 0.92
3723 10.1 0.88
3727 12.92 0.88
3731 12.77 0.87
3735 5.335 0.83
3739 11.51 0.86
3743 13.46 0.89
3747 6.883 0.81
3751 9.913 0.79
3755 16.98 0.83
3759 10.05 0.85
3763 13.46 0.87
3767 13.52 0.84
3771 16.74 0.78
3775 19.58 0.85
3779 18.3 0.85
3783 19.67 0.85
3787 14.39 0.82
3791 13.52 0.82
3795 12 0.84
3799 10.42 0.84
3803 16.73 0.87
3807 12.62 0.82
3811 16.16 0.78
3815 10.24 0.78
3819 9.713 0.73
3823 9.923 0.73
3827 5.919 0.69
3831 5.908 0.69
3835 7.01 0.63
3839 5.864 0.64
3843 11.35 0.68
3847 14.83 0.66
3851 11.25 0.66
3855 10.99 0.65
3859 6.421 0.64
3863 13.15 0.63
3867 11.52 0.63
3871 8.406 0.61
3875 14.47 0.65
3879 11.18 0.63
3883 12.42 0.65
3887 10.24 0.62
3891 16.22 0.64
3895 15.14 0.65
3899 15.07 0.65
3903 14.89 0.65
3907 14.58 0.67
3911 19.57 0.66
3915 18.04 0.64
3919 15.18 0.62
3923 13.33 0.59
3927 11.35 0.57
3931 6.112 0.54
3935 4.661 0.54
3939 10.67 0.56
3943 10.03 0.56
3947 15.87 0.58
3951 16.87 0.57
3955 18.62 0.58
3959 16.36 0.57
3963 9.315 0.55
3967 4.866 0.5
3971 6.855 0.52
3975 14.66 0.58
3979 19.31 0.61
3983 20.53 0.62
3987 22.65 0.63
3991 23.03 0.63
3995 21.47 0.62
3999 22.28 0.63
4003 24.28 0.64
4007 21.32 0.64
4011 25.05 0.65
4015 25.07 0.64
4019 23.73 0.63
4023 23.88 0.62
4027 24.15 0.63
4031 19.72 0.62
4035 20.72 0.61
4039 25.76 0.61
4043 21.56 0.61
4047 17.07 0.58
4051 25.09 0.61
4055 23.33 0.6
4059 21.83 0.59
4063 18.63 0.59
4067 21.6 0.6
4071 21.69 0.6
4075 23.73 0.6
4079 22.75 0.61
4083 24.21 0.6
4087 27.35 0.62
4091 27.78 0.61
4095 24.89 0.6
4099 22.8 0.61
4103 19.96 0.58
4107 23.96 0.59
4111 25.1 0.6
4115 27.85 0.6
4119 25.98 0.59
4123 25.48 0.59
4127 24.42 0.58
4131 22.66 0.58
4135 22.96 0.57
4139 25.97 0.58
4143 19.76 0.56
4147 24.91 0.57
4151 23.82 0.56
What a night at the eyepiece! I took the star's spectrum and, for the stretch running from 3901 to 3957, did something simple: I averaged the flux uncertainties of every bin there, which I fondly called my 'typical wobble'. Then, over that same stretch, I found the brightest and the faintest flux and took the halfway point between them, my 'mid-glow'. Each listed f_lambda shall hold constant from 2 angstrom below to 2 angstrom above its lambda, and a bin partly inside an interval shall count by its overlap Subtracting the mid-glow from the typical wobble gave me -11.5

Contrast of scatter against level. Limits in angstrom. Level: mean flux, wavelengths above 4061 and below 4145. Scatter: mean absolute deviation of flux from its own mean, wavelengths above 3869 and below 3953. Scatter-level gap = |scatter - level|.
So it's 21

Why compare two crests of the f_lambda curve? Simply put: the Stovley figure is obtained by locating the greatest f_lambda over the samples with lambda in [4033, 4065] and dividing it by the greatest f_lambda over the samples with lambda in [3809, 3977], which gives 1.32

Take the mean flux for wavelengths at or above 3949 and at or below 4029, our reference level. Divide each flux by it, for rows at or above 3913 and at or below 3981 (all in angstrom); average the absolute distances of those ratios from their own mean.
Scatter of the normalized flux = 0.22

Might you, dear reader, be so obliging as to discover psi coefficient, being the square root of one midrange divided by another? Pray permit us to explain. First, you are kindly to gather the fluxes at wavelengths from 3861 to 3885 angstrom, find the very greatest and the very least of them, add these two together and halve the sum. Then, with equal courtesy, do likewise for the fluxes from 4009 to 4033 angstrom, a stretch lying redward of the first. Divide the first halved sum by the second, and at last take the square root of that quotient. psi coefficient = 0.71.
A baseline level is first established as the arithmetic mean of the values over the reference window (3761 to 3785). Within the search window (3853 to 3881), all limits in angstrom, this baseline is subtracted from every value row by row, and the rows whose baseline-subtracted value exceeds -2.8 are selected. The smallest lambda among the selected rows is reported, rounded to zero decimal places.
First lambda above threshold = 3875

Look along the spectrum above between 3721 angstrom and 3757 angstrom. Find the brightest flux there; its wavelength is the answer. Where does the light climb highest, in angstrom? 3755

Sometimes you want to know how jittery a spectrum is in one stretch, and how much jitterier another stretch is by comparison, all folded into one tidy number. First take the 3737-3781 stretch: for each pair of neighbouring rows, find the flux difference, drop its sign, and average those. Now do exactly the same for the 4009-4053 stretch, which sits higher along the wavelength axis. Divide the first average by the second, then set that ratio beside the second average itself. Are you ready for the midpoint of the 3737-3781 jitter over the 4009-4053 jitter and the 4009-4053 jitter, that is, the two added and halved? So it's 2.08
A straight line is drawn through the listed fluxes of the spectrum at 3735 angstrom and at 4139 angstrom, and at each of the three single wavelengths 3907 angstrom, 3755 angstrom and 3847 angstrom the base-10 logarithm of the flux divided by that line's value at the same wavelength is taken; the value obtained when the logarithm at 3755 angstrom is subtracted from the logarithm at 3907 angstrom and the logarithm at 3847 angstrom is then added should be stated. -0.3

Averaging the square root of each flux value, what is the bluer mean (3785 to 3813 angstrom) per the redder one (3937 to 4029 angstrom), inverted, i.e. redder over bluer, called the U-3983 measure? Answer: 1.14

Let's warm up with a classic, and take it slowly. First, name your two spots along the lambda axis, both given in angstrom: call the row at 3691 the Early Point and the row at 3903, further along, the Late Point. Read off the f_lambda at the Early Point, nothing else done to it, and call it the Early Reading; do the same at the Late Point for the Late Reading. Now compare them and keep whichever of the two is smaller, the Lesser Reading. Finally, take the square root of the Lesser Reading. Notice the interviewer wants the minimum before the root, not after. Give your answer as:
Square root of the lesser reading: 3.9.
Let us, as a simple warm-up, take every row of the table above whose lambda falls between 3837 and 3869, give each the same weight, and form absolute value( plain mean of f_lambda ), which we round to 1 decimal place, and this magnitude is 10.7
